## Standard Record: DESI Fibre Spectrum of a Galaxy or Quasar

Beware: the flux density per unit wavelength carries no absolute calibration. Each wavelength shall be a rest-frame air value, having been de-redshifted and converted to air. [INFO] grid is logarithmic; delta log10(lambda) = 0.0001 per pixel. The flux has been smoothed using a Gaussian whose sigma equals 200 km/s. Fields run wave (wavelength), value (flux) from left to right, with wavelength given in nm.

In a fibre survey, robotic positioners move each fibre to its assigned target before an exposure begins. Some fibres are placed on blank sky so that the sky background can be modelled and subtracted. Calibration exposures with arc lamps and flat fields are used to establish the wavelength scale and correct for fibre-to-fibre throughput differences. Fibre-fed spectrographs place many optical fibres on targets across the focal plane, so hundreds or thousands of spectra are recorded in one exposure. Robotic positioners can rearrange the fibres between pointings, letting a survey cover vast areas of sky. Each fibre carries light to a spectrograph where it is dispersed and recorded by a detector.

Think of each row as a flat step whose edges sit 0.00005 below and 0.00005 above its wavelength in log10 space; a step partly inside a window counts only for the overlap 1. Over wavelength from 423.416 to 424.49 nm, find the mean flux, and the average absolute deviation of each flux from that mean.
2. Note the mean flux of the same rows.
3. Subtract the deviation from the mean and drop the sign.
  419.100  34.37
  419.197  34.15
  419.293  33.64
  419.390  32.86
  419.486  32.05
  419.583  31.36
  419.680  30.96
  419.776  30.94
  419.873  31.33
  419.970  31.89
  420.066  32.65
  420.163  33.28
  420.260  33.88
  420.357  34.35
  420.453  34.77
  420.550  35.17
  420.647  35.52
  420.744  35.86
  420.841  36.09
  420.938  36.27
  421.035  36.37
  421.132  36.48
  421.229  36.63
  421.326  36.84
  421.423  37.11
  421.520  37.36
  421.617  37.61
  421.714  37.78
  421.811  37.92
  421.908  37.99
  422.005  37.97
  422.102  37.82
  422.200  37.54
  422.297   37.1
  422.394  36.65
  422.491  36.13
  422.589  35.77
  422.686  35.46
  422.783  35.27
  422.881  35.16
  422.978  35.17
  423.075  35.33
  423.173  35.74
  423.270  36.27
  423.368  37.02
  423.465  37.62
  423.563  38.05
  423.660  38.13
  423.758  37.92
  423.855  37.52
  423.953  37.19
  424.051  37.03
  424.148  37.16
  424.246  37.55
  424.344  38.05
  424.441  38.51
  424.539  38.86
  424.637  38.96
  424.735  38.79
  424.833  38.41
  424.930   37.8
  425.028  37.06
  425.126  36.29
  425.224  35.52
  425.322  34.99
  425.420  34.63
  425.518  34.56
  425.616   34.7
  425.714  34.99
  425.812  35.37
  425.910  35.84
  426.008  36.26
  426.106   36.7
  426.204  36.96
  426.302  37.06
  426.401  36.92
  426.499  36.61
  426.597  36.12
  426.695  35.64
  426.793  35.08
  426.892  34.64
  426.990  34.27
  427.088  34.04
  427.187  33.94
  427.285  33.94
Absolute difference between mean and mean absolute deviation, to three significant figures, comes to 37.3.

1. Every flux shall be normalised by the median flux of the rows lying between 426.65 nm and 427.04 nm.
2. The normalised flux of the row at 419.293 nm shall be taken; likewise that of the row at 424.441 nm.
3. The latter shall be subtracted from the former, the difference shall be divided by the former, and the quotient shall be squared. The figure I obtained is 0.021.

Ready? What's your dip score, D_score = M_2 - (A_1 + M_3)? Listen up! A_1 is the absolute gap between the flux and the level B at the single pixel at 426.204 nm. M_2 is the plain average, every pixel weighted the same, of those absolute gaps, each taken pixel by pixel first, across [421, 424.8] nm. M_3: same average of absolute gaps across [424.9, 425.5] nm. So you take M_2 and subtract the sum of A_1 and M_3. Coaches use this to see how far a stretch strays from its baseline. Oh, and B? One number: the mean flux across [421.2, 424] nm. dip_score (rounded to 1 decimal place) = -0.4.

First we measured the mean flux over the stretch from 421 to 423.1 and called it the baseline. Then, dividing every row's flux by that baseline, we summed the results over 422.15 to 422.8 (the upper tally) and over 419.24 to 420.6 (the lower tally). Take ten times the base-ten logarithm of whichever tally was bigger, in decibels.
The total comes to 11.0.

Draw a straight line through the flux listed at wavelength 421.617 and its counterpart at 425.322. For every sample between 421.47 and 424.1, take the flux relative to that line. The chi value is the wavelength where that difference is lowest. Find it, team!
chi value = 422.881 nm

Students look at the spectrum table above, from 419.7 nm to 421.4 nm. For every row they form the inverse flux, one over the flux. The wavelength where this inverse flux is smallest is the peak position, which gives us 421.326 nm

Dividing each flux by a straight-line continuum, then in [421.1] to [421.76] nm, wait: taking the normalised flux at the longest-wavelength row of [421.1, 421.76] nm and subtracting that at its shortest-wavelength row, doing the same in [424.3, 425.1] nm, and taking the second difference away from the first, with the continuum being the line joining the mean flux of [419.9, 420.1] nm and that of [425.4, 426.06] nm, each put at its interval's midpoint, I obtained 0.069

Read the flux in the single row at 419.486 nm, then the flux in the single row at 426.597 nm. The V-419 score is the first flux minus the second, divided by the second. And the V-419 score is -0.11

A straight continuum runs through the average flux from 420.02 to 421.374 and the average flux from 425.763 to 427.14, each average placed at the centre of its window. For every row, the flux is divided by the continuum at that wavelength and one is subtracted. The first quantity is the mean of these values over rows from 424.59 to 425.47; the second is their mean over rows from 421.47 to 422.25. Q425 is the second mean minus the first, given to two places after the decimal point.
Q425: 0.03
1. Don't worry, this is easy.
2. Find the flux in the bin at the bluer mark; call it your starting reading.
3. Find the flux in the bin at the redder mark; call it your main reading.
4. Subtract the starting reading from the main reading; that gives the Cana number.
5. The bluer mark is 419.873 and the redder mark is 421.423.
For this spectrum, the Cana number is 6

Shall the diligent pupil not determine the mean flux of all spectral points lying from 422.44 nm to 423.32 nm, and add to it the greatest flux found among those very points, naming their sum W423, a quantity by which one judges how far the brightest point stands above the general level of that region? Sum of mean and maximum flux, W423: 72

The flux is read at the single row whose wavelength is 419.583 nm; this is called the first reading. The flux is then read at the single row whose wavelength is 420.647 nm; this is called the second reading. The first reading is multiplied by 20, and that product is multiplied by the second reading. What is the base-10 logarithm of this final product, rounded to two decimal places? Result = 4.35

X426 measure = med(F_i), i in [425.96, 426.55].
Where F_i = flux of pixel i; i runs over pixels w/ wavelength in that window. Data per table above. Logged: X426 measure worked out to 36.8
